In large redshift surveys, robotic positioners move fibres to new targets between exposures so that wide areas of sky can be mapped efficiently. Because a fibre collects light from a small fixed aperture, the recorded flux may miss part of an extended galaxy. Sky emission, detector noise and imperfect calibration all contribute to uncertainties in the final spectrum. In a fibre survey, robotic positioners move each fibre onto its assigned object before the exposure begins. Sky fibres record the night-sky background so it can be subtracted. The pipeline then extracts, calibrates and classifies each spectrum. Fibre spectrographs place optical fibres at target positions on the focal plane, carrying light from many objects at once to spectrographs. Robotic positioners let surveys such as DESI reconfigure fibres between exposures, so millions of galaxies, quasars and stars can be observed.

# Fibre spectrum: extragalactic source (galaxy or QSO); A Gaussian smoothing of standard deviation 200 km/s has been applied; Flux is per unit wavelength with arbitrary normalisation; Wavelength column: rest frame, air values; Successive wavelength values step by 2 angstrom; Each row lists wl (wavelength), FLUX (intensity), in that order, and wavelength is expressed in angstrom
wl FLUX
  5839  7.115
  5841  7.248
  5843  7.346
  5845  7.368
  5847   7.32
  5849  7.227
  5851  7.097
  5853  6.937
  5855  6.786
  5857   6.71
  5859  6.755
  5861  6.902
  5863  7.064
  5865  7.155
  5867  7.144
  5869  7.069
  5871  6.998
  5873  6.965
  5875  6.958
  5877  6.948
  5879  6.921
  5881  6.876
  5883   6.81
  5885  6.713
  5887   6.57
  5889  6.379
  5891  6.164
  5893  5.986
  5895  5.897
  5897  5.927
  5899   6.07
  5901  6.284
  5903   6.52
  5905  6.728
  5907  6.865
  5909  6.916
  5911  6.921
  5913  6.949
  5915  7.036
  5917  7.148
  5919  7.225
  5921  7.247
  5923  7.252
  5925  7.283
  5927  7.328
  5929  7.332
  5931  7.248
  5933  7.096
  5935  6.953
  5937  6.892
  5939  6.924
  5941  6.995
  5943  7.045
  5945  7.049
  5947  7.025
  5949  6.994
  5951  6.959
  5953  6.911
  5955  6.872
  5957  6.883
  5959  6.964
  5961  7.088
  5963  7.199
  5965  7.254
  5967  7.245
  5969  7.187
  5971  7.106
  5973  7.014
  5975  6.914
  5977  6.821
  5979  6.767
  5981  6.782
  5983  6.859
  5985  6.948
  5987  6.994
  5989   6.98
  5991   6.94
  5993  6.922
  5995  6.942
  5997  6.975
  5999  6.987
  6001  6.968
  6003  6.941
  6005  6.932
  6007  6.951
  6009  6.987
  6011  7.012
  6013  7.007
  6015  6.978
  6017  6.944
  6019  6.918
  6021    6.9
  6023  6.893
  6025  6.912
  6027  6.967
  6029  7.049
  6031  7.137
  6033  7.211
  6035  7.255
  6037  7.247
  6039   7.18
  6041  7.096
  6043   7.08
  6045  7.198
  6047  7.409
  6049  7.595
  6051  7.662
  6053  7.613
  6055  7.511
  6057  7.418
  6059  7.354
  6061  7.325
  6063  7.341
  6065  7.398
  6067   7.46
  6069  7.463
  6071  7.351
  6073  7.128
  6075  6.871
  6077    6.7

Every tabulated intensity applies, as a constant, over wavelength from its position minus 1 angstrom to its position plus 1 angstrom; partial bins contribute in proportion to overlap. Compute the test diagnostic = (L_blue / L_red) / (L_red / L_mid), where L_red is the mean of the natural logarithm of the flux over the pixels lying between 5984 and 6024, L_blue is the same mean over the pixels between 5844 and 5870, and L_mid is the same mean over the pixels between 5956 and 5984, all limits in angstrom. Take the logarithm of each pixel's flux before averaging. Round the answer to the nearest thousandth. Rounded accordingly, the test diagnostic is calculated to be 1.010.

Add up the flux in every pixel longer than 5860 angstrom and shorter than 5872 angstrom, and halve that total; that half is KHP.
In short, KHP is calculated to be 21.2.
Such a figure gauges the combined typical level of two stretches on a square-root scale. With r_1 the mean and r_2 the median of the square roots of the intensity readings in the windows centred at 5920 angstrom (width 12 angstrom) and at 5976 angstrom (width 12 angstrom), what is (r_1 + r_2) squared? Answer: 28.1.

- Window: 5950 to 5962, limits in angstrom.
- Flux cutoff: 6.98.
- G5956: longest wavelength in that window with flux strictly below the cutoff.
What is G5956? 5959 angstrom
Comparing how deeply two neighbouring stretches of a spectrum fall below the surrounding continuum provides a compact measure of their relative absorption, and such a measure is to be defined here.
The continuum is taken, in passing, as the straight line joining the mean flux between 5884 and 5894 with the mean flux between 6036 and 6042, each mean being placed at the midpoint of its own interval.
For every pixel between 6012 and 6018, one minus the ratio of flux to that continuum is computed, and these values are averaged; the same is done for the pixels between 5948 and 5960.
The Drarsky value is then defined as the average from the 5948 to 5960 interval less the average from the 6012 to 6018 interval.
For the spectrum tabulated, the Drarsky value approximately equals -0.042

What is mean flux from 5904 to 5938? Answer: 7.08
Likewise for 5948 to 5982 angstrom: 7.00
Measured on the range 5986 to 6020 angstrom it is 6.96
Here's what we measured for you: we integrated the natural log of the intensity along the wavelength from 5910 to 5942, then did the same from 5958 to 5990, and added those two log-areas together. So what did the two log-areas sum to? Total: 125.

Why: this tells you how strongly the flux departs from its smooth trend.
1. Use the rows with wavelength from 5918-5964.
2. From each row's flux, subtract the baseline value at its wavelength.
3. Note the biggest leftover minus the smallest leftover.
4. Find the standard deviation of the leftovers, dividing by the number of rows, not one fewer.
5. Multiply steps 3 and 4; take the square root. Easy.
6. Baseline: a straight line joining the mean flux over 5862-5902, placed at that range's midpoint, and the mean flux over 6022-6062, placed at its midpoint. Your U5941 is 0.32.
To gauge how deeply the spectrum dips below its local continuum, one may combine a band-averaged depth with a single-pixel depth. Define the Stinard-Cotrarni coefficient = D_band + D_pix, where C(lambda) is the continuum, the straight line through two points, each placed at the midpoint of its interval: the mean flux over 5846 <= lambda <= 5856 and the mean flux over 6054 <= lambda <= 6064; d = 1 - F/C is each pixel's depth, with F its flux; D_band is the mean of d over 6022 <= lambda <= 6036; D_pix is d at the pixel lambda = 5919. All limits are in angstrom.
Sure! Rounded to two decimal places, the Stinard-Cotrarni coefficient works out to 0.03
